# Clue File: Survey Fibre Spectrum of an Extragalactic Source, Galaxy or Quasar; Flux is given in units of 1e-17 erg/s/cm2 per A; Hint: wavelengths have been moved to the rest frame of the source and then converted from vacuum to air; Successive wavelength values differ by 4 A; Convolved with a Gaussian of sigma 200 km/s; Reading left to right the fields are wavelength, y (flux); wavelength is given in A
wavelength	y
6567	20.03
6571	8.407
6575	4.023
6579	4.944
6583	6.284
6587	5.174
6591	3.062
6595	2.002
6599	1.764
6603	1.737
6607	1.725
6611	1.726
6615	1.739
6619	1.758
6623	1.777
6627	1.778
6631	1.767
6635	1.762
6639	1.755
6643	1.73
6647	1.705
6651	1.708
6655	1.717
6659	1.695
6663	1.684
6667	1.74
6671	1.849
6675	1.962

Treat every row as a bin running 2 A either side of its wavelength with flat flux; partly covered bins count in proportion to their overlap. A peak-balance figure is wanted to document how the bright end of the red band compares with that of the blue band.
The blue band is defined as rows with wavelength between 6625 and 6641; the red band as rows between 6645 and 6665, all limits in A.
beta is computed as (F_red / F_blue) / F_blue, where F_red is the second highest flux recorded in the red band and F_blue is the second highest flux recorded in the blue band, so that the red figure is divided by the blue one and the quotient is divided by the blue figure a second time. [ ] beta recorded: 0.55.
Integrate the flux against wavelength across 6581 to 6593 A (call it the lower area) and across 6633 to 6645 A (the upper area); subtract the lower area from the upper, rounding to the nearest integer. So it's -37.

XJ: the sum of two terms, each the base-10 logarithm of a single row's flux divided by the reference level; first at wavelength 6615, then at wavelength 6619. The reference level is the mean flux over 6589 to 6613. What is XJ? -0.12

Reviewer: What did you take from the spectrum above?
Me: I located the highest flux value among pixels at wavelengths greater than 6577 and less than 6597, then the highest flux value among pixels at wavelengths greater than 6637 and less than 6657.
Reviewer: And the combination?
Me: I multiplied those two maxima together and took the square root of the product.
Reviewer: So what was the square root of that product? 3.32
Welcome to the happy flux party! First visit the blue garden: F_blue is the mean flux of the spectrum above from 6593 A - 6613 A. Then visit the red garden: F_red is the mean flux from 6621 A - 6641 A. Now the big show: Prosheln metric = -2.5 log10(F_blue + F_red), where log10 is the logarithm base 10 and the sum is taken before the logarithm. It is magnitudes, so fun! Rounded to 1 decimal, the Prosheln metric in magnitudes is -1.4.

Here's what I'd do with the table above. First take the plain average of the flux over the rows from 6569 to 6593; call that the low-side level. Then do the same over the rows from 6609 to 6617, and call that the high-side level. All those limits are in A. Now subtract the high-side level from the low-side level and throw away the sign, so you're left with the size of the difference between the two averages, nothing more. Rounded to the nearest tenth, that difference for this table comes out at 3.6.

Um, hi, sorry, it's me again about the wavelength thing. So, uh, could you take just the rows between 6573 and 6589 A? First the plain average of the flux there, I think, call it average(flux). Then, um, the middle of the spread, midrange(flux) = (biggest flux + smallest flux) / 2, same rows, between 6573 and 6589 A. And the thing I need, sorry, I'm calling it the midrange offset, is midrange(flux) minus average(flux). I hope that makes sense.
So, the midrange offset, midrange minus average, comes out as 0.047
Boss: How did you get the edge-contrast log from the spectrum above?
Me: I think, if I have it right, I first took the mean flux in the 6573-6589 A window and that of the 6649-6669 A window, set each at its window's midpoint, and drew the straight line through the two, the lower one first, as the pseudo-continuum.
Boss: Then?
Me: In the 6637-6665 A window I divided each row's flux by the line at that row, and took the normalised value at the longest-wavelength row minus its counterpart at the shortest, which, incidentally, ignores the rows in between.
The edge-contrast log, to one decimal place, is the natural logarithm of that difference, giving -0.9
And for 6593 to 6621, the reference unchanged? -2.7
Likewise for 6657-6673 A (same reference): -0.6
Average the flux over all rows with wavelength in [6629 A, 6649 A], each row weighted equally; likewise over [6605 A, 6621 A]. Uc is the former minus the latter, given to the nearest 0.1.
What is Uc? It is 0.0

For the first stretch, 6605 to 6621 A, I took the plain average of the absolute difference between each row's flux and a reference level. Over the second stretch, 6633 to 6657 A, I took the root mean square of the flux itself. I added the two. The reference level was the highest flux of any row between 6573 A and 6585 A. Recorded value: 6.3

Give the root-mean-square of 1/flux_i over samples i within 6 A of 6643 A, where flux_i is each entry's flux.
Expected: 0.578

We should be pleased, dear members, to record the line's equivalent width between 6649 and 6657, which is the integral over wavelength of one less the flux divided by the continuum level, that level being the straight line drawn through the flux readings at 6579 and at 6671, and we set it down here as 2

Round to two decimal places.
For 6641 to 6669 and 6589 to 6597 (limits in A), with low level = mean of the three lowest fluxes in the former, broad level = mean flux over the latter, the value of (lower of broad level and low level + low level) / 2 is 1.69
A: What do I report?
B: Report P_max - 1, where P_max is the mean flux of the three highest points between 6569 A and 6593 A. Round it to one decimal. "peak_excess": 5.6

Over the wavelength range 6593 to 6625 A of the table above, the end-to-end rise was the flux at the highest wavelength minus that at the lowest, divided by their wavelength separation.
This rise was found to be -0.008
